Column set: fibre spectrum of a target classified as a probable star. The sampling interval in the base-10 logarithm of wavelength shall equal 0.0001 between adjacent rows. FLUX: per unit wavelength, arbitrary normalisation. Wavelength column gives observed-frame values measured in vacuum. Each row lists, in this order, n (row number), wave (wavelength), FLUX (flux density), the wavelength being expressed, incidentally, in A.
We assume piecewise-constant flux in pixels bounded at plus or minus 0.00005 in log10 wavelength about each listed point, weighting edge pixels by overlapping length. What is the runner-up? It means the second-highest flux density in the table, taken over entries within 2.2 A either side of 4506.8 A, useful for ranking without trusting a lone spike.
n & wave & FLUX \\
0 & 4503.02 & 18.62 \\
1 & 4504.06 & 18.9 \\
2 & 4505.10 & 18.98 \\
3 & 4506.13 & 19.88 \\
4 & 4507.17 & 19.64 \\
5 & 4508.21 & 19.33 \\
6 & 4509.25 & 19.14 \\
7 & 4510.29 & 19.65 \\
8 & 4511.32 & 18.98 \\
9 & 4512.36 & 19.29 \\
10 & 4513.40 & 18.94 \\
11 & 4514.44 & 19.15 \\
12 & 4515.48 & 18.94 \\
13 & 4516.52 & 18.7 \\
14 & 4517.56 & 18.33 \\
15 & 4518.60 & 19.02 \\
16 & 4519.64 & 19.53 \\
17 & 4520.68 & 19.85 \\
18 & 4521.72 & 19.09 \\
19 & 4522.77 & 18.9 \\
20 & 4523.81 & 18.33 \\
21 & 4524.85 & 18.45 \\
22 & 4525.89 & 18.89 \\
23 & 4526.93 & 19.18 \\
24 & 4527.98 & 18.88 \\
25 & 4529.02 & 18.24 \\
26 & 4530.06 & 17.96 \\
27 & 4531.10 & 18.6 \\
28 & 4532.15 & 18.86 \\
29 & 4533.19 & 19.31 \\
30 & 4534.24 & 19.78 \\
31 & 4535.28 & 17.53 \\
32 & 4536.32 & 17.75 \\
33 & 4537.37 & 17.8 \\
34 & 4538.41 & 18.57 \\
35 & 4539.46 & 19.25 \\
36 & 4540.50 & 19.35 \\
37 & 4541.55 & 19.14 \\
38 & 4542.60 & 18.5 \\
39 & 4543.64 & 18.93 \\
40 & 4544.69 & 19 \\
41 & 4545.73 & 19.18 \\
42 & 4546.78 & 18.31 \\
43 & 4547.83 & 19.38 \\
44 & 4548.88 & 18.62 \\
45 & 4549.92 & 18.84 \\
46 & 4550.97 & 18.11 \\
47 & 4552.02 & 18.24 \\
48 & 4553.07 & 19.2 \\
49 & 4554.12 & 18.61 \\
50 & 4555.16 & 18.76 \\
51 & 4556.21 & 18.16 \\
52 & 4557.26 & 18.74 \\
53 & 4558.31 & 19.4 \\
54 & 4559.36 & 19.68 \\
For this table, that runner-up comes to 19.64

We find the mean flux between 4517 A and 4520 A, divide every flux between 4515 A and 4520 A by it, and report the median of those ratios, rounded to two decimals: 1.00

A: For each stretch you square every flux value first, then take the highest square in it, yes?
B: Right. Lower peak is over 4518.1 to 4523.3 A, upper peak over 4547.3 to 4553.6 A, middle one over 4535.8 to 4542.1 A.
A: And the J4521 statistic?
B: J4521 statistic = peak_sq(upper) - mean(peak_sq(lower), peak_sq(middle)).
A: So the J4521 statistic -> -8.6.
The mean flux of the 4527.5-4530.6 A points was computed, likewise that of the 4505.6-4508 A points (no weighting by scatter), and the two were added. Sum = 38.1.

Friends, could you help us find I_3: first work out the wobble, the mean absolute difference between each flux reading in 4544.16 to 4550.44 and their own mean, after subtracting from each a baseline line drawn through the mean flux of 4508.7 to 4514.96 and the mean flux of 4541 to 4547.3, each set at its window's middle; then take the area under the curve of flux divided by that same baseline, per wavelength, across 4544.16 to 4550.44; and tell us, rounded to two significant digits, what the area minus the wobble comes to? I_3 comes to 6.0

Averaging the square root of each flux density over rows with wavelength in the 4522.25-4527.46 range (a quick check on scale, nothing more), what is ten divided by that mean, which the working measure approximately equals 2.309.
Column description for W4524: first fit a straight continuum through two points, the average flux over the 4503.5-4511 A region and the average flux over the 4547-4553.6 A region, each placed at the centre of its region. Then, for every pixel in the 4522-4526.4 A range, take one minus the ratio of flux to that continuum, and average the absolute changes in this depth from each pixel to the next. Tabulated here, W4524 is 0.020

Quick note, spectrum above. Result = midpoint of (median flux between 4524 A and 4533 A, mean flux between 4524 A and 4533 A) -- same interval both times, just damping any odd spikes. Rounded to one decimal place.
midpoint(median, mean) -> 18.7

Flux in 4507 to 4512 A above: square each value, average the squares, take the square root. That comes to 19.3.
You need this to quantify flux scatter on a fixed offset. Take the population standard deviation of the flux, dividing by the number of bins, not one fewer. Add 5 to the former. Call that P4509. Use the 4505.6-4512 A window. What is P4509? 5.31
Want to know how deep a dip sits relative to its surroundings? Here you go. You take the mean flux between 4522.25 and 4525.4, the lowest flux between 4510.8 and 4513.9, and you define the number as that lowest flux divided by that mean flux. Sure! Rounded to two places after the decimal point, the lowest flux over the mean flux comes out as 1.02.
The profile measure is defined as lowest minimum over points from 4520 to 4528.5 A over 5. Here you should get 3.67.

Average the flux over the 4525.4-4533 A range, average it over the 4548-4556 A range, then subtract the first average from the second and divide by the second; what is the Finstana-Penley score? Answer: -0.002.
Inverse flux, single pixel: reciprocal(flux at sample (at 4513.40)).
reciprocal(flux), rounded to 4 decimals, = 0.0528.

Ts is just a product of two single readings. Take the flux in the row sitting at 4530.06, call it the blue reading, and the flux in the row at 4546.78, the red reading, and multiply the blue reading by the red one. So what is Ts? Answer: 329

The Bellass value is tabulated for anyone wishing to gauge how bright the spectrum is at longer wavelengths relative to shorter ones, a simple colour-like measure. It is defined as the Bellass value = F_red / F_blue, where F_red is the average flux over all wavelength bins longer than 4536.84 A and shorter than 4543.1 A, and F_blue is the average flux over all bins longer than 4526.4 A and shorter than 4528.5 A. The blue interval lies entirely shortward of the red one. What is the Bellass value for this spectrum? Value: 0.99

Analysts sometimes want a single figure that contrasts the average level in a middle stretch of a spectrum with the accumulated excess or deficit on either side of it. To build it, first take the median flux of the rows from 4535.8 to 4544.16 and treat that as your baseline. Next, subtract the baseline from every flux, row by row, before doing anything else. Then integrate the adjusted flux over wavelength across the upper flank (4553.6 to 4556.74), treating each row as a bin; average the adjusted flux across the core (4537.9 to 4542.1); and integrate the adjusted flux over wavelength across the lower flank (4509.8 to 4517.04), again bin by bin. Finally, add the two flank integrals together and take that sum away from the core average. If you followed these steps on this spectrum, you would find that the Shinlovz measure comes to -1.4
